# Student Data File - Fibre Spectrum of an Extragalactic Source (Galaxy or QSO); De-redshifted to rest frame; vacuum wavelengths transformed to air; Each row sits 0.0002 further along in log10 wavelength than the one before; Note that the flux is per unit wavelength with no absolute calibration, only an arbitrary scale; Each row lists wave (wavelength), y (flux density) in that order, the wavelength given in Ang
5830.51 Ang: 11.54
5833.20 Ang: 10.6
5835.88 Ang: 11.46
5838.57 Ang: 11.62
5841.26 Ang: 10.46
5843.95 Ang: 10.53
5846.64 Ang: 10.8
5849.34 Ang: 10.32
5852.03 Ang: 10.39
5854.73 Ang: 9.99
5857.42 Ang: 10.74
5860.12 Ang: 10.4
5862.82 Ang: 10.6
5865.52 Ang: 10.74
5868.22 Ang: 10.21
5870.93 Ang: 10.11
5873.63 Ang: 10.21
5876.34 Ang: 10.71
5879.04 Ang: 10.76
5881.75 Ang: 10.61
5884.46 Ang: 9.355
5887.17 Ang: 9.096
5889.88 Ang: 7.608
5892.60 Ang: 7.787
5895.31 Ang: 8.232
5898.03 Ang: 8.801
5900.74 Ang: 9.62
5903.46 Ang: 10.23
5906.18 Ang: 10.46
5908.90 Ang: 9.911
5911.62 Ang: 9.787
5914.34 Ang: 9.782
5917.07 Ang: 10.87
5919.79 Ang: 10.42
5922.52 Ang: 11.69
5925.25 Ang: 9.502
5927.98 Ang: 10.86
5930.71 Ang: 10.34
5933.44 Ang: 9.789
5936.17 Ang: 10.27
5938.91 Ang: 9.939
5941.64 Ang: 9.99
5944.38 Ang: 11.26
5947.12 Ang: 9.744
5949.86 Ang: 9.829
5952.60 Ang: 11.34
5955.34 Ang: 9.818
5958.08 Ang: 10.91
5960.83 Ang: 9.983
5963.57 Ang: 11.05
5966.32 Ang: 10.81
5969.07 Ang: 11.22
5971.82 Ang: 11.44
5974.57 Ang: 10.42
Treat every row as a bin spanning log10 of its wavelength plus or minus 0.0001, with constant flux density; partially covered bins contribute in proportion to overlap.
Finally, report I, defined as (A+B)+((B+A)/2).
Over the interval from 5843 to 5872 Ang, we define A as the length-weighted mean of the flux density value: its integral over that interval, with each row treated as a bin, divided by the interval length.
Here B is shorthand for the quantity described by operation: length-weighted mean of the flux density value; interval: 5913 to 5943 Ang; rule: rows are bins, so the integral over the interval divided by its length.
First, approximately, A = 10.4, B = 10.3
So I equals 31.1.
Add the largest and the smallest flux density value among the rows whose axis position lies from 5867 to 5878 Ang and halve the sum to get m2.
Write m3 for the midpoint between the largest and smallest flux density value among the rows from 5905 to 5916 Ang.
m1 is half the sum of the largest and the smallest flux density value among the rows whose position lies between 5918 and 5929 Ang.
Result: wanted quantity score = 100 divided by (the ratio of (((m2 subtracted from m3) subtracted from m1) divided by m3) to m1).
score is 985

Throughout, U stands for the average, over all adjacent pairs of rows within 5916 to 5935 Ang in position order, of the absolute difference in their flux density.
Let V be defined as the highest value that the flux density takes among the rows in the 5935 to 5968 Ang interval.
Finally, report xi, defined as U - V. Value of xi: -10.3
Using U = 1.06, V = 11.34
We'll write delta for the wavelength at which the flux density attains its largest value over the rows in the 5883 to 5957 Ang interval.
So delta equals 5922.52 Ang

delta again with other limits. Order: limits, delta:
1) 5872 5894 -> 5879.04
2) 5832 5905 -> 5838.57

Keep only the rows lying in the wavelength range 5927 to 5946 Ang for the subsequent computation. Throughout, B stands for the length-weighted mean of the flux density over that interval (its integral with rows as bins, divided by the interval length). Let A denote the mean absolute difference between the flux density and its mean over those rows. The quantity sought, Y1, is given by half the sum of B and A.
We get 5.37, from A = 0.41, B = 10.3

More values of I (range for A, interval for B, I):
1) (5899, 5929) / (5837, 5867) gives 31.3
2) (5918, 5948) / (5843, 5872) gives 31.2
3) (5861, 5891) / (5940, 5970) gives 30.8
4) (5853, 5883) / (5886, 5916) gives 29.5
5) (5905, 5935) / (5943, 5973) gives 31.5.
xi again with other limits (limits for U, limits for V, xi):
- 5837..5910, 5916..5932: -11.2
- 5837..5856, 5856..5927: -11.3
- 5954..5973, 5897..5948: -11.0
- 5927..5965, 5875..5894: -9.9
